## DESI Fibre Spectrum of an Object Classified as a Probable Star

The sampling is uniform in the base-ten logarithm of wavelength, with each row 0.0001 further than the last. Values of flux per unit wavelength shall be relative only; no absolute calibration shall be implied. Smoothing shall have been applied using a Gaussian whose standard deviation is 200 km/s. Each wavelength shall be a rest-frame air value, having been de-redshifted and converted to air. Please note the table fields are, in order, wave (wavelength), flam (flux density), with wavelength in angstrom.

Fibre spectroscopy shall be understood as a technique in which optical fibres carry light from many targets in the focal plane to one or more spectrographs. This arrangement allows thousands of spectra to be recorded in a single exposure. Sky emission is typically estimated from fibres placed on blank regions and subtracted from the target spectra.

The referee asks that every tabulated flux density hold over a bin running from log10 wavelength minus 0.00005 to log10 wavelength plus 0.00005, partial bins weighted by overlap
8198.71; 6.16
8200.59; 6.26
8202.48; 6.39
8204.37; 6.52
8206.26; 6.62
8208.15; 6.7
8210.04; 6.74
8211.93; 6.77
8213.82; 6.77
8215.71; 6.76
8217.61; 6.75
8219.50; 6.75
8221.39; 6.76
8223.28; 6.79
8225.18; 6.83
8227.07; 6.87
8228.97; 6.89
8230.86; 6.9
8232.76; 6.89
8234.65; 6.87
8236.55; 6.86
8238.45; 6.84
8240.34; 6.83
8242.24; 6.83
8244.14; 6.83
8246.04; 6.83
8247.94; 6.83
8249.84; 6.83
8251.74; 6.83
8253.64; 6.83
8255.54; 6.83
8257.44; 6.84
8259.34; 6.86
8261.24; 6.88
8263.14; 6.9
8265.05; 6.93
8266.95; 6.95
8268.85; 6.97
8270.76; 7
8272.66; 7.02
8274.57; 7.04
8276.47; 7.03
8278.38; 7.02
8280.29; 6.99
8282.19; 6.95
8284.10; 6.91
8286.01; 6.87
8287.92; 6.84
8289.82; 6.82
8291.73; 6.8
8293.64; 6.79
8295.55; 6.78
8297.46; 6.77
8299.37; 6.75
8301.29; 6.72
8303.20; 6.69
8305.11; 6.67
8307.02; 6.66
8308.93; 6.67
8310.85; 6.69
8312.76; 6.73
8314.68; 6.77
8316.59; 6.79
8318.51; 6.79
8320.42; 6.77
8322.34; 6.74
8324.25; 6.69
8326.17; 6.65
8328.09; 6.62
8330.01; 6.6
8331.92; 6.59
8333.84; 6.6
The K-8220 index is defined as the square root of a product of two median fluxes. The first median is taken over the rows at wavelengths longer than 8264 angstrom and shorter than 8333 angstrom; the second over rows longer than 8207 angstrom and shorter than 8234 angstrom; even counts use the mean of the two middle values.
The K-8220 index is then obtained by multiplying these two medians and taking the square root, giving 6.78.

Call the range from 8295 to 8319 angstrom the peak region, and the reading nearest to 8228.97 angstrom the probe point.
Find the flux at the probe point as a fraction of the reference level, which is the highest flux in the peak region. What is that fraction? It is 1.01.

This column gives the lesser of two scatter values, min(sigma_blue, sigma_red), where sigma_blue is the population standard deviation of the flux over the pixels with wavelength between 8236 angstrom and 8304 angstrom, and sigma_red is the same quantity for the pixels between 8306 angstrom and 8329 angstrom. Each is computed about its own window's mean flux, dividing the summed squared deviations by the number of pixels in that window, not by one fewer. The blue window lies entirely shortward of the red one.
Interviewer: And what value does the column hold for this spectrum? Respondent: 0.056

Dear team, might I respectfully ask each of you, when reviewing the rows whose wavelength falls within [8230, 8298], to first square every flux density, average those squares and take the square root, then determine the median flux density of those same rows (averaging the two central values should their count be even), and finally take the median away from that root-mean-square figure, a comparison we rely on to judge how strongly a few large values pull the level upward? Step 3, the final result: 0.023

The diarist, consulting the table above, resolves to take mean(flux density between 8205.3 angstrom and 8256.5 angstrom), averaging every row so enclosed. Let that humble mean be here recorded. 6.81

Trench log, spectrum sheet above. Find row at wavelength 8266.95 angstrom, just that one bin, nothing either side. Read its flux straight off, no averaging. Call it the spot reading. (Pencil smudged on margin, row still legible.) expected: 6.95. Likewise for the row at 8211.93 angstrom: 6.77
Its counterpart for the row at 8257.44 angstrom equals 6.84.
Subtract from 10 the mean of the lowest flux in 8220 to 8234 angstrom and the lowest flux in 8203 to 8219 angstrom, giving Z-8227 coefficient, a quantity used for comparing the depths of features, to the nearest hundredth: 3.36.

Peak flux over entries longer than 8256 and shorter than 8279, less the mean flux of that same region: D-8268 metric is 0.09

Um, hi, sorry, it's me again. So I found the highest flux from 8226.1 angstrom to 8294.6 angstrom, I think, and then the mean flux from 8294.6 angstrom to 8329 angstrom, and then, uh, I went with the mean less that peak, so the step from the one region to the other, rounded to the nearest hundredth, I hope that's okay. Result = -0.32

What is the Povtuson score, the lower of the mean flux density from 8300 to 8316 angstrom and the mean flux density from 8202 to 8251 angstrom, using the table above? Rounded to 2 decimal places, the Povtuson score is 6.70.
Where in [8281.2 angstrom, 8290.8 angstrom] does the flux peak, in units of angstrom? 8282.19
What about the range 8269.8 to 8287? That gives 8274.57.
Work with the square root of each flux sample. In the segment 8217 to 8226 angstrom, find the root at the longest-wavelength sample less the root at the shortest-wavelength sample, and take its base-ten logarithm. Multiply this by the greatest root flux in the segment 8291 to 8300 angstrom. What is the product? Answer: -4.73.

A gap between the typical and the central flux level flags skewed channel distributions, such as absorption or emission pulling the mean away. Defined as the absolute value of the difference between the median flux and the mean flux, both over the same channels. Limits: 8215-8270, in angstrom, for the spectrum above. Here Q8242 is 0.017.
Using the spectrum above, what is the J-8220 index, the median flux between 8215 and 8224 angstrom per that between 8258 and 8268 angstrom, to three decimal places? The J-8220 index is 0.980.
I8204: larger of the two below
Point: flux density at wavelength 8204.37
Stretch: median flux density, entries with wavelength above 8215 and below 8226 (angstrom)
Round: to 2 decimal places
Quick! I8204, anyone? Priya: 6.76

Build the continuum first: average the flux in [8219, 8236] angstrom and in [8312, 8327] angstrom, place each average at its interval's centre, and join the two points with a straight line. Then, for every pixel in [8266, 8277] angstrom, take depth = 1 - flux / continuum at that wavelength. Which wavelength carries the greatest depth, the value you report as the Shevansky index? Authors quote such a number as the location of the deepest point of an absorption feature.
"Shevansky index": 8266.95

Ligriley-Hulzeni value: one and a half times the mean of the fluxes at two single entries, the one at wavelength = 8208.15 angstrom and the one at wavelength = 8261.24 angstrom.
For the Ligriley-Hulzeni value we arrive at 10.2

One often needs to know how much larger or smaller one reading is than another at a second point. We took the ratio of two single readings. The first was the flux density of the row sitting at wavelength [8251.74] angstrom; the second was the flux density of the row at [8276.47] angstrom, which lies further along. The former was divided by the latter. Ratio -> 0.97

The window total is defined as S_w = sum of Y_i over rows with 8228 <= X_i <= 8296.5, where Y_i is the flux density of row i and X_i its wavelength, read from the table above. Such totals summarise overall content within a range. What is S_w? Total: 248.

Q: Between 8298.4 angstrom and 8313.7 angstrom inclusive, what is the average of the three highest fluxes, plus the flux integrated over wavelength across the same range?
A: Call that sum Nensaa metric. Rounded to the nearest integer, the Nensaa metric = 109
